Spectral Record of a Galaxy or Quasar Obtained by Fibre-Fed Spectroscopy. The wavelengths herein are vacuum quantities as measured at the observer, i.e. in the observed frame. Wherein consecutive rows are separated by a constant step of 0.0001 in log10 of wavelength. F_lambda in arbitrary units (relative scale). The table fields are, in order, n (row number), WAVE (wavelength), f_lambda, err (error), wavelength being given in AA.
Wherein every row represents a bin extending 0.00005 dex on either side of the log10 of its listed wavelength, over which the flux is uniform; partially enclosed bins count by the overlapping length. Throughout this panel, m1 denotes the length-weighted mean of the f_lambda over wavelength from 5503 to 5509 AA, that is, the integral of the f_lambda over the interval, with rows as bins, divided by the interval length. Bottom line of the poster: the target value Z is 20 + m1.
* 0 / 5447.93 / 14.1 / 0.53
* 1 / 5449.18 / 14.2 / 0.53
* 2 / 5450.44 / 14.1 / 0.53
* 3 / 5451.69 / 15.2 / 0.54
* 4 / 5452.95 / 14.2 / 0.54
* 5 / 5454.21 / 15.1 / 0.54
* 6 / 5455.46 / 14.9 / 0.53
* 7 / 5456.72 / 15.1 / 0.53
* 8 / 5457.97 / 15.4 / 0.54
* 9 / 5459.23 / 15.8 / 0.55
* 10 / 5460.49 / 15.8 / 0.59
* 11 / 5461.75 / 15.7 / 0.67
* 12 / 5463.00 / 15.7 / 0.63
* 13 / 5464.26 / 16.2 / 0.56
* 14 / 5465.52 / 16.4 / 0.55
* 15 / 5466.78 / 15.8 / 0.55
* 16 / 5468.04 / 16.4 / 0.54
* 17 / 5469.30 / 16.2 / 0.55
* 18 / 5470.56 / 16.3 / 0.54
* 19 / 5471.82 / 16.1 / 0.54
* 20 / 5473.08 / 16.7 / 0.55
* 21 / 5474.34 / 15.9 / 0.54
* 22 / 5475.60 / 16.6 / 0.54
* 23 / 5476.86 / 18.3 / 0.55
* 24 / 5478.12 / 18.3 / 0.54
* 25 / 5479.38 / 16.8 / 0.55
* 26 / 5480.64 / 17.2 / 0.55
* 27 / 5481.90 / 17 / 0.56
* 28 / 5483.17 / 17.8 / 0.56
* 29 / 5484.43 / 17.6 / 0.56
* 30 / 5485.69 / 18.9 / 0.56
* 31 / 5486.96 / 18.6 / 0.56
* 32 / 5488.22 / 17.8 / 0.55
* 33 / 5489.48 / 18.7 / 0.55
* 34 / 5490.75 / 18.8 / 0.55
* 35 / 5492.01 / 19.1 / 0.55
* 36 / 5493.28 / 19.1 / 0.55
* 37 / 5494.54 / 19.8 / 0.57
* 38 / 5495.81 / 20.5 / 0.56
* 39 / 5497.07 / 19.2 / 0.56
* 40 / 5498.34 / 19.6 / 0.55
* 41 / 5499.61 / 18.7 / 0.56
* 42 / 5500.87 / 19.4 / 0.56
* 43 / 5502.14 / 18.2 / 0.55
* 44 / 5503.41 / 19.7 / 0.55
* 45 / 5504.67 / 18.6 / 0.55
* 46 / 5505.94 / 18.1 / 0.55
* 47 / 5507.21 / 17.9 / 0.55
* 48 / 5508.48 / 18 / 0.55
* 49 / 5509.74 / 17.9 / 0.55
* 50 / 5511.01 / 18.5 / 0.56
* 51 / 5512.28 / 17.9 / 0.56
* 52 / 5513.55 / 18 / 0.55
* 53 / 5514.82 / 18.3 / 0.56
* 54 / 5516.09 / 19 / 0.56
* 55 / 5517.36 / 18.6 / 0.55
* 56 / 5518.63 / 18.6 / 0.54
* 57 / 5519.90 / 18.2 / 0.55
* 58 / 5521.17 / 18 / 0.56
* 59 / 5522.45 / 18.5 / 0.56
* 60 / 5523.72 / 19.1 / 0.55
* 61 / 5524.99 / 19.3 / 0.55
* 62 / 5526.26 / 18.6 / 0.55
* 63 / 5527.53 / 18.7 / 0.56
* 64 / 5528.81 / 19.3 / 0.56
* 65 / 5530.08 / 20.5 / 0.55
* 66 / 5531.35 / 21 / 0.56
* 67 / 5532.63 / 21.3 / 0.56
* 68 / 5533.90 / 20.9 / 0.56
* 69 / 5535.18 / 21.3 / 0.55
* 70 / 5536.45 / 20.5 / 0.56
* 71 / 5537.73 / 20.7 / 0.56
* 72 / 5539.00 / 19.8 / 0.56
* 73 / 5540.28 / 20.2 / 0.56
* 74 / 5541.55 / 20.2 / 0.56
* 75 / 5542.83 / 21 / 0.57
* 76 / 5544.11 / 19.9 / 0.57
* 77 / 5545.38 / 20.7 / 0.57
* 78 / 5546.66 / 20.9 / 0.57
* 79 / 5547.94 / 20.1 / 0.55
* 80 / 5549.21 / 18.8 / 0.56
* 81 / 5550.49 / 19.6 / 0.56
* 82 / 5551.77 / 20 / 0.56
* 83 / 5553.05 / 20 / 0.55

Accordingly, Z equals 38.4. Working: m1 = 18.4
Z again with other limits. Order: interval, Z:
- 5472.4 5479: 37.2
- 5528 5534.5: 40.5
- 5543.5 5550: 40.1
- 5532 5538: 40.9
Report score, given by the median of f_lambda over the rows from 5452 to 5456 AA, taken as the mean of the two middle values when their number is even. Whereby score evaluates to 14.9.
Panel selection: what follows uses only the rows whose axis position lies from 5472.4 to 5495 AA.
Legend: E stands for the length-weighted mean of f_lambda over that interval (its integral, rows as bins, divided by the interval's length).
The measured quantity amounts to 17.9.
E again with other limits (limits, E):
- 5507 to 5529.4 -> 18.5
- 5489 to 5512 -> 18.9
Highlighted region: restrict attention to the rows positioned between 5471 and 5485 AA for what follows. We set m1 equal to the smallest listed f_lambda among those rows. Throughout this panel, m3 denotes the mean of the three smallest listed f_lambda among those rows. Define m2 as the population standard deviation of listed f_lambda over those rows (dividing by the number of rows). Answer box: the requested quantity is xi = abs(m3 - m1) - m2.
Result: -0.5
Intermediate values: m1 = 15.9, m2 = 0.8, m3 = 16.2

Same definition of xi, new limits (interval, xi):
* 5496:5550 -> -1.1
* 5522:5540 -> -0.9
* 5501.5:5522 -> -0.5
